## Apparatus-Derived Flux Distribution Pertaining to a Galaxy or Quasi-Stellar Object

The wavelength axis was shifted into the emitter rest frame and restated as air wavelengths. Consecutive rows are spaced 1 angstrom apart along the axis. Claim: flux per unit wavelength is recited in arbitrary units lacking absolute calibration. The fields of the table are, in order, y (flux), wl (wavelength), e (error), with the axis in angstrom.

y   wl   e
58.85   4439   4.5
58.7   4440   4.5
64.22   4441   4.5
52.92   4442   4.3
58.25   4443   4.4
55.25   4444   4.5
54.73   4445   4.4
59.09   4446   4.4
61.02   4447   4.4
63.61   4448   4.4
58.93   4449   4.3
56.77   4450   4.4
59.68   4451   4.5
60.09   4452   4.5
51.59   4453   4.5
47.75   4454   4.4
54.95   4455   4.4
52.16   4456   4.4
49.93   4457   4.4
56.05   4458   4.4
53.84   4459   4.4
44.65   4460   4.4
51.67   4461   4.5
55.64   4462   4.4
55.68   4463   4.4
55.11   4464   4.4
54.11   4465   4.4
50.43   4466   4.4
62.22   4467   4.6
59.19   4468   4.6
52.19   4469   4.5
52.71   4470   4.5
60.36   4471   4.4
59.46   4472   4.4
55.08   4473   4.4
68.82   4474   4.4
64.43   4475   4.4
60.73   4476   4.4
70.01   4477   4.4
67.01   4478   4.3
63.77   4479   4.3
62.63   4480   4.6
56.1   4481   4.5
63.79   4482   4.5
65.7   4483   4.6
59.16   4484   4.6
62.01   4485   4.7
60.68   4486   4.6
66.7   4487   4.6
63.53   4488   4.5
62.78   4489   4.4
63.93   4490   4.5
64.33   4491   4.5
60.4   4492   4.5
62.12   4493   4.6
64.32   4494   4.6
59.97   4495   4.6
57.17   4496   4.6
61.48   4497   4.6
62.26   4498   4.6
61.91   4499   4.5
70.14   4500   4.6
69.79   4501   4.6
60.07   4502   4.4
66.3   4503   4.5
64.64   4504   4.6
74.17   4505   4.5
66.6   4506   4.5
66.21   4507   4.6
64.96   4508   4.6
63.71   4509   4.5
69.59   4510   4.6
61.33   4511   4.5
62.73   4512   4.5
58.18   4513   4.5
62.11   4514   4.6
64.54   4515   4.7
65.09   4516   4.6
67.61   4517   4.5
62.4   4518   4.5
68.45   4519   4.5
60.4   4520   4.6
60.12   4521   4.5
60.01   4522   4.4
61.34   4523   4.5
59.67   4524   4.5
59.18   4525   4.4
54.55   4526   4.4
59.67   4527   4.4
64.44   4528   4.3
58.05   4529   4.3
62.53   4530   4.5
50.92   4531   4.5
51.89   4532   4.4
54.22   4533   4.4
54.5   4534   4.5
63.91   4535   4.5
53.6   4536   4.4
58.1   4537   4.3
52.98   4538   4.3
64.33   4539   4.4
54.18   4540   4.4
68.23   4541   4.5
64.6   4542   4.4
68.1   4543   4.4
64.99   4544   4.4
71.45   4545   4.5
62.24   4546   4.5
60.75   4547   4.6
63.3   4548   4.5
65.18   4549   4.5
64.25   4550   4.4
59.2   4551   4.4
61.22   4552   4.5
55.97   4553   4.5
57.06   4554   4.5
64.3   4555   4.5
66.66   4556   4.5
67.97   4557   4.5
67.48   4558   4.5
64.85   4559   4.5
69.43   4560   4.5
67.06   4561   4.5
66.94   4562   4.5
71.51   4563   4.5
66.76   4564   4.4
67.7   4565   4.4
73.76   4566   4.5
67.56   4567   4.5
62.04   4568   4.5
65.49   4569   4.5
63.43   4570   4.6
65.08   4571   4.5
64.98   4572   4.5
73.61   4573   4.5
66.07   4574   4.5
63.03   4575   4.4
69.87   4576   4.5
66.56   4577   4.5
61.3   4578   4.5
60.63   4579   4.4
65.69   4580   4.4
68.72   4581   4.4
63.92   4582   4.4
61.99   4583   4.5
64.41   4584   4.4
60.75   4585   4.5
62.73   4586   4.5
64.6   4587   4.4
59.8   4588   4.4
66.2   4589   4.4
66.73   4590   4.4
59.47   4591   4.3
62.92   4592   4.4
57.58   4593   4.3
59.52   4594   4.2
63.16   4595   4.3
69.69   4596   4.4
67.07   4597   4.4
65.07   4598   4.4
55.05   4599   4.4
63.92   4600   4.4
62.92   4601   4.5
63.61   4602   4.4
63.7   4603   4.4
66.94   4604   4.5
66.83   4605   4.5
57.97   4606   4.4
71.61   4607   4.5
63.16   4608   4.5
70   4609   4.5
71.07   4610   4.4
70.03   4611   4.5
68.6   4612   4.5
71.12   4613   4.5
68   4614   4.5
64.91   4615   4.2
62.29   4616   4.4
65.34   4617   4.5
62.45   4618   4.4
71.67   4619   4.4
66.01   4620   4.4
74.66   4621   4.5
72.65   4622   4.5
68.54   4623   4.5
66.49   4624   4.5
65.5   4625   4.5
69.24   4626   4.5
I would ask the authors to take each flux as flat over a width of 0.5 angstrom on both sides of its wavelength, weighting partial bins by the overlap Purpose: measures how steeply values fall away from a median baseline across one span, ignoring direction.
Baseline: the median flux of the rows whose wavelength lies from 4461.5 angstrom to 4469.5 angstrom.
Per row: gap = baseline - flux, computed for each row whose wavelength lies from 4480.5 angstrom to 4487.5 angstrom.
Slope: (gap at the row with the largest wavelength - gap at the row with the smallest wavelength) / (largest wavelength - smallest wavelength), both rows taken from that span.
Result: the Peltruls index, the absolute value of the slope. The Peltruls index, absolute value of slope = 1.8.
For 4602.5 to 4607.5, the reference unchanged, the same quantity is 2.0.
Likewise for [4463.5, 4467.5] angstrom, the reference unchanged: 2.4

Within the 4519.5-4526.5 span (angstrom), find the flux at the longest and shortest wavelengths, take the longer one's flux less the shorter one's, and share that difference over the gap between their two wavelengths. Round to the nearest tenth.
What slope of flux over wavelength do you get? -1.0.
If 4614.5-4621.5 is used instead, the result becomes 1.6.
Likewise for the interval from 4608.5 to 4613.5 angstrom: 0.3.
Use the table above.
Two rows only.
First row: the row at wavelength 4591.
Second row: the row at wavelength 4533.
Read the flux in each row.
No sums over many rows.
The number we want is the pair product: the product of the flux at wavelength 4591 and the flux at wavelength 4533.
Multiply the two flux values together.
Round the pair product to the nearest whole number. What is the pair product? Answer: 3224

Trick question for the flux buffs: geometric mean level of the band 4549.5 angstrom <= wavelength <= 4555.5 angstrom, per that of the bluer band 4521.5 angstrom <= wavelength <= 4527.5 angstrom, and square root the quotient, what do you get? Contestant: 1.010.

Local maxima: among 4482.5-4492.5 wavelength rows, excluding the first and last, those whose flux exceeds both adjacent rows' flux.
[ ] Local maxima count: 3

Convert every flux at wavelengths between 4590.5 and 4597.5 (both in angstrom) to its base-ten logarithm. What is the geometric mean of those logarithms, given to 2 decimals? 1.80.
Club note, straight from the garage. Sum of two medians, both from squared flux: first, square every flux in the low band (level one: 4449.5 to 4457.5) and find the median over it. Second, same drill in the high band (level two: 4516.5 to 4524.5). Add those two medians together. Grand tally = 6575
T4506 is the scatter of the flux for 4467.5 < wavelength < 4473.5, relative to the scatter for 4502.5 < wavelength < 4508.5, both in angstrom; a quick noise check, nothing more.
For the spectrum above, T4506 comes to 1.0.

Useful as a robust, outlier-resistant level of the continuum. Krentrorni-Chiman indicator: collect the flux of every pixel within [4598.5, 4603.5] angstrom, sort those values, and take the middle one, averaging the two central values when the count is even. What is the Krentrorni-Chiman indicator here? 64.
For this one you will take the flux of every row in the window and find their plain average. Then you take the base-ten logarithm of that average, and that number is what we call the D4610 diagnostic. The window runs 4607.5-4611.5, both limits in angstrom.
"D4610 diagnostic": 1.84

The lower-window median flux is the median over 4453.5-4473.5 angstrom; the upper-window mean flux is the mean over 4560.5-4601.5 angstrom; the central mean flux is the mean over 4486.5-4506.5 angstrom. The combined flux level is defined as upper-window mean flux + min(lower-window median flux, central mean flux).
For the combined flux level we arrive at 119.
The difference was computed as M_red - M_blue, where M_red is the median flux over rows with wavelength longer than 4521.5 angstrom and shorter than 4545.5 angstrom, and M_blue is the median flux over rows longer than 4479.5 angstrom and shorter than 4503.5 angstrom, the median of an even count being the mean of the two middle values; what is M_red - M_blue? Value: -2.8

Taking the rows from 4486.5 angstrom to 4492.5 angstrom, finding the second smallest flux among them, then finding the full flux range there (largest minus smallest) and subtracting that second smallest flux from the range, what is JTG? -56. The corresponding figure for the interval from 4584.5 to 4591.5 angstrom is -53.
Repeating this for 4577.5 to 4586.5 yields -53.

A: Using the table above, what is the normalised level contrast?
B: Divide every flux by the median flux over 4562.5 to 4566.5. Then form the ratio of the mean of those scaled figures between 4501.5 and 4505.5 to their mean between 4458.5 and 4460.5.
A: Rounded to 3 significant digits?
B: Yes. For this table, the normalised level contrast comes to 1.35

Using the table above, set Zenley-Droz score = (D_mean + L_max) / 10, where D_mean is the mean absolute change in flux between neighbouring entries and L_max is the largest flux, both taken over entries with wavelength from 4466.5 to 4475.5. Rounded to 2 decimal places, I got 7.40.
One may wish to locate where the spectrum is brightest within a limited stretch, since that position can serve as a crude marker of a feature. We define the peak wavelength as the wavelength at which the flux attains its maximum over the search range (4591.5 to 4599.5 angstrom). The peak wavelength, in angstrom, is 4596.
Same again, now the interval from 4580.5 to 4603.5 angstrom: 4596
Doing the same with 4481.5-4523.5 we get 4505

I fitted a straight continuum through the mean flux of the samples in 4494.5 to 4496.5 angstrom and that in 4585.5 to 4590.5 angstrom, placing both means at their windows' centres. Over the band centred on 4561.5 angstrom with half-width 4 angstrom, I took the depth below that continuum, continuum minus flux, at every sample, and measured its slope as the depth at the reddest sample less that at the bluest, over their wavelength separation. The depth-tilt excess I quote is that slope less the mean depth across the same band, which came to 5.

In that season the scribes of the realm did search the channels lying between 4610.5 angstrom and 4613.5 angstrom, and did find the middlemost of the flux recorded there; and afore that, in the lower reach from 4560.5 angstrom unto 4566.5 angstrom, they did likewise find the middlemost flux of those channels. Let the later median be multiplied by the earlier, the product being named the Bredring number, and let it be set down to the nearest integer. 4719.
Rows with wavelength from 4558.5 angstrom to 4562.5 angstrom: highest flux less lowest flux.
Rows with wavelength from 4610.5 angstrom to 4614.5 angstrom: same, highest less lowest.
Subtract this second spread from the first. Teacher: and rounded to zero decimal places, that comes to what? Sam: 1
